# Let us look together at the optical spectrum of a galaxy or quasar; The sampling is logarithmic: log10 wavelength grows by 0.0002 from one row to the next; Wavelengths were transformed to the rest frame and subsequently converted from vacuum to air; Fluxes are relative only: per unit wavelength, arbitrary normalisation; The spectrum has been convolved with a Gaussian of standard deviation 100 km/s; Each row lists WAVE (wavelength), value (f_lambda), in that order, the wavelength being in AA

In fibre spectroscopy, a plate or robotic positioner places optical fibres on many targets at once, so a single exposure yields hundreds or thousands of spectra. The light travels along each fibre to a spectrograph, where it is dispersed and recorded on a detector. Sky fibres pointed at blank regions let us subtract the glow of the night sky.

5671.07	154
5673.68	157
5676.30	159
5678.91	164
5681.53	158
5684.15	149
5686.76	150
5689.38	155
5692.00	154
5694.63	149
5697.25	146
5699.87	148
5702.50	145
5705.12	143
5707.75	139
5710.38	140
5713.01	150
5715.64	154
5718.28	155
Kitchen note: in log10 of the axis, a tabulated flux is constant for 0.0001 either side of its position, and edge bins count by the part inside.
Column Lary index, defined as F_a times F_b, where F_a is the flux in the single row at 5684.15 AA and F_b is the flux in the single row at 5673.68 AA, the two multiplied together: 23393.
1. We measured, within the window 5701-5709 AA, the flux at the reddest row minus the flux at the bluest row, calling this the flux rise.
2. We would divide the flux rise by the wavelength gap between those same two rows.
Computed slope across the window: -1.1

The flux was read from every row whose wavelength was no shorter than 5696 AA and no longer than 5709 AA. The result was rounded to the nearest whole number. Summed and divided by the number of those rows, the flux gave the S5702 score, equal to 144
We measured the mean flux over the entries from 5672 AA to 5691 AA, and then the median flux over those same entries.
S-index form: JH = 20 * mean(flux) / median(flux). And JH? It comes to 19.9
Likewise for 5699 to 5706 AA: 20.0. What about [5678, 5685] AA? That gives 19.9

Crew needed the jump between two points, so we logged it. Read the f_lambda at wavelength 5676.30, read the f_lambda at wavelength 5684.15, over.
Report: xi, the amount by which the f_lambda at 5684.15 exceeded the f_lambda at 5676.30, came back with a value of -10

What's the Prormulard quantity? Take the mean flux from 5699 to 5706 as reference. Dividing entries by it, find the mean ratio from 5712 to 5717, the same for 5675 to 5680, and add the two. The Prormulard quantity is 2.16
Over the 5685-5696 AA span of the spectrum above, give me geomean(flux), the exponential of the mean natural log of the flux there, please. 152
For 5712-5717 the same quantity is 152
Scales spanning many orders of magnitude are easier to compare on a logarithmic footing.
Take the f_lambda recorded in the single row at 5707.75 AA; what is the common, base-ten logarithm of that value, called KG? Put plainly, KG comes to 2.14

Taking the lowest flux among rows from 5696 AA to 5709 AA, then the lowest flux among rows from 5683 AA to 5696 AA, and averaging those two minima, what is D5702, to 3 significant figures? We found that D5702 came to 144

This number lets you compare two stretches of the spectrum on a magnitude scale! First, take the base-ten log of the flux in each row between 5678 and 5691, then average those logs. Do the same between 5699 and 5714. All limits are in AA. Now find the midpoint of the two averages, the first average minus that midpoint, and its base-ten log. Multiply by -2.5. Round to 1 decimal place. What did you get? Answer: 4.5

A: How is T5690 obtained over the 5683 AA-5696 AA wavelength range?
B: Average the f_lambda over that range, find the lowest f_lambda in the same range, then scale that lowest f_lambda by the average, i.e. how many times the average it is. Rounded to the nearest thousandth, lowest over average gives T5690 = 0.984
